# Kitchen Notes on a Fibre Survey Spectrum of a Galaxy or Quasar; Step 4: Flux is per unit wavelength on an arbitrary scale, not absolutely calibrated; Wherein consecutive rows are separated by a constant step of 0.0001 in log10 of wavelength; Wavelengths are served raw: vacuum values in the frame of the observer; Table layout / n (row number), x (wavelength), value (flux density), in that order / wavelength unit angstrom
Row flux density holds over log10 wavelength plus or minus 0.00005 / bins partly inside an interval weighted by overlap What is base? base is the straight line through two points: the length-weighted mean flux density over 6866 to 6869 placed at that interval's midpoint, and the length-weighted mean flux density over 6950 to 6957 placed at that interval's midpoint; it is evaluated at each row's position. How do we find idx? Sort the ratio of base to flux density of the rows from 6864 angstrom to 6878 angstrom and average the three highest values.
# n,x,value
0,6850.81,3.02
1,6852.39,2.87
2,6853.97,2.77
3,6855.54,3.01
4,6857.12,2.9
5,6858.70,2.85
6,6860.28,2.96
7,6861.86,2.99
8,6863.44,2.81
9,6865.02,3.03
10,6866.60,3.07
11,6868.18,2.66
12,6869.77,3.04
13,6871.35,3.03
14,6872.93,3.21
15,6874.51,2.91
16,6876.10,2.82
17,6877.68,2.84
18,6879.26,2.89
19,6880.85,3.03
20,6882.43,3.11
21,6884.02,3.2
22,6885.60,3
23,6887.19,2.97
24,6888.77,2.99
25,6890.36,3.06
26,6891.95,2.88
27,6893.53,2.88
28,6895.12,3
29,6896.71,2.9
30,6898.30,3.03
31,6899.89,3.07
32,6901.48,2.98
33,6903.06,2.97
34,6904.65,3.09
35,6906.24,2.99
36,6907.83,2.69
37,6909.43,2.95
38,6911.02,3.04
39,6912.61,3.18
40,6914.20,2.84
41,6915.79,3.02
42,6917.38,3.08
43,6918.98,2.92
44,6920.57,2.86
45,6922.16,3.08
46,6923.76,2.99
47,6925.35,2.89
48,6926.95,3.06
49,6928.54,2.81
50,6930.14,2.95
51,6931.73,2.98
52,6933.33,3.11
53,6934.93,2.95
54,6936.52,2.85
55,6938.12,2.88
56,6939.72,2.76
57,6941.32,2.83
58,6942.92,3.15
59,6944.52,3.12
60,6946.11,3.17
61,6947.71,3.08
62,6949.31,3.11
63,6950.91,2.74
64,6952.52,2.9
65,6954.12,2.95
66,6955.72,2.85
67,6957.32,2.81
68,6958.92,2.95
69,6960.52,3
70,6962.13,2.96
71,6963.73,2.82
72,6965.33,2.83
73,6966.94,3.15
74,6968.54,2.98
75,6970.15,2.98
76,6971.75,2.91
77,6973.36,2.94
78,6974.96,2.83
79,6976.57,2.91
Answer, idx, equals 1.03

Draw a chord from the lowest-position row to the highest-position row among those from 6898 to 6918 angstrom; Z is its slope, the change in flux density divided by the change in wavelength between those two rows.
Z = 0.0026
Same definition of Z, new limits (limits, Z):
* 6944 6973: -0.0077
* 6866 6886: -0.0037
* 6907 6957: 0.0033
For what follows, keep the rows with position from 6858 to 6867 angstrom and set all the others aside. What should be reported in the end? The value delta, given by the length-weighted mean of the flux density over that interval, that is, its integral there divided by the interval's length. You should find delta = 2.95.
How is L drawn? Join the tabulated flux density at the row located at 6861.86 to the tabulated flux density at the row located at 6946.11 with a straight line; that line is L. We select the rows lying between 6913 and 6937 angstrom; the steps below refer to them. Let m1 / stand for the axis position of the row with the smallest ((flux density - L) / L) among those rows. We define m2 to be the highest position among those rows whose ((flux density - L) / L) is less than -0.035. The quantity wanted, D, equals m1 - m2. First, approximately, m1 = 6928.54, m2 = 6936.52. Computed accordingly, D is -8.0 angstrom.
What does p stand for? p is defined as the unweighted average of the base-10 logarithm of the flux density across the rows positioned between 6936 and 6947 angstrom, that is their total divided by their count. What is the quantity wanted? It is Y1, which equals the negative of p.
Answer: -0.471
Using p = 0.471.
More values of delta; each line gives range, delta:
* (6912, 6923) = 2.99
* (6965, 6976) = 2.95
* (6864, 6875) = 2.99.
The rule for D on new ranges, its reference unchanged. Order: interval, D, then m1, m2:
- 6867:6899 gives -28.5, 6868.18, 6896.71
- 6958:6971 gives -6.4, 6963.73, 6970.15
